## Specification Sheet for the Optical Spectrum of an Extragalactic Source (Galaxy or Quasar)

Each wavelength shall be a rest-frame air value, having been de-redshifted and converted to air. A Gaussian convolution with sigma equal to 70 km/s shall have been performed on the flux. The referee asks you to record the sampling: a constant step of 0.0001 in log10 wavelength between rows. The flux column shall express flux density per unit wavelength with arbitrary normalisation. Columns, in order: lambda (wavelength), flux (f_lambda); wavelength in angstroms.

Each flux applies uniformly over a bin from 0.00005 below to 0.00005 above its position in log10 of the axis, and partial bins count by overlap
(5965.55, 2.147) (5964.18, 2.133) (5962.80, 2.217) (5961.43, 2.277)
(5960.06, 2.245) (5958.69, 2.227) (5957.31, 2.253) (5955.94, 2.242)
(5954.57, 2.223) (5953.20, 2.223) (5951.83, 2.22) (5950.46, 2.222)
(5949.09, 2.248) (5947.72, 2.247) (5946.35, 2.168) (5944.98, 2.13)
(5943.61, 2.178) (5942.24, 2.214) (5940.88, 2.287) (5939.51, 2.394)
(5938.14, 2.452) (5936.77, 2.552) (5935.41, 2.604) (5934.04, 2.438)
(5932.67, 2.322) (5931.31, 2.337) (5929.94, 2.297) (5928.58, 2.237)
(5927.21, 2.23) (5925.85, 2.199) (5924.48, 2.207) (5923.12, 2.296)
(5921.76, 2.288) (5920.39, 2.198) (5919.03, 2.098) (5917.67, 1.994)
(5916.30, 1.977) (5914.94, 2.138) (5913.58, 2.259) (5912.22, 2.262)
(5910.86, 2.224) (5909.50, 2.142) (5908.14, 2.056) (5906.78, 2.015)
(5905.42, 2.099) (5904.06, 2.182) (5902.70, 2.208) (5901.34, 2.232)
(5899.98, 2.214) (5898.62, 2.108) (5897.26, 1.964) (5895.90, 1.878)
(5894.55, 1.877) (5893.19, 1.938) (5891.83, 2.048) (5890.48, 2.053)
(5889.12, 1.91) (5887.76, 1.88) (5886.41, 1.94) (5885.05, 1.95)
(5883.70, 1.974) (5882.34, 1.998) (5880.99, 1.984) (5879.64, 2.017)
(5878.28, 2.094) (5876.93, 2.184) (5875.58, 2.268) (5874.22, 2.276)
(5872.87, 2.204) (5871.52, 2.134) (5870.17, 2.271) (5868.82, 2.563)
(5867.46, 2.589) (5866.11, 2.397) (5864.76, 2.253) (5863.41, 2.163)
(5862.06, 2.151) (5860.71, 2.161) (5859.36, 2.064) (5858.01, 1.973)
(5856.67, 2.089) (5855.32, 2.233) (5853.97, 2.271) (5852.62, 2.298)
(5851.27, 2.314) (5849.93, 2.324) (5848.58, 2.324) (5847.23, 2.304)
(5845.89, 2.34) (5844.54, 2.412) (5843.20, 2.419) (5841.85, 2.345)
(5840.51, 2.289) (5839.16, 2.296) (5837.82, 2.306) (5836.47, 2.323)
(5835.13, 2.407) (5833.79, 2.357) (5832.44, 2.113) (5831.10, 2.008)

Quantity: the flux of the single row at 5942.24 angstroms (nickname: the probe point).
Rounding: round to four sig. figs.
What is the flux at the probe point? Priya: 2.214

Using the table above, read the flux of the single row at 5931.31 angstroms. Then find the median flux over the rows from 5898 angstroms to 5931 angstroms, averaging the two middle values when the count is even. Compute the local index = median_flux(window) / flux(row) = 0.94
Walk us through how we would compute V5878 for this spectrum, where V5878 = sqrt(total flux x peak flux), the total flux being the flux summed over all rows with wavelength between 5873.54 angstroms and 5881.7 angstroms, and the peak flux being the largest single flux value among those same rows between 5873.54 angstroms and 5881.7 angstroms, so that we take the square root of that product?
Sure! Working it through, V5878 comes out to 5.40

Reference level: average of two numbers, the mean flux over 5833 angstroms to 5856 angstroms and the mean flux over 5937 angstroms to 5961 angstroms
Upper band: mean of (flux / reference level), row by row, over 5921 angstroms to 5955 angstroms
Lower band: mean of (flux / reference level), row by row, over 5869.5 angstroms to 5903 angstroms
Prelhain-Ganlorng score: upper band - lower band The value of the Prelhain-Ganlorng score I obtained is 0.10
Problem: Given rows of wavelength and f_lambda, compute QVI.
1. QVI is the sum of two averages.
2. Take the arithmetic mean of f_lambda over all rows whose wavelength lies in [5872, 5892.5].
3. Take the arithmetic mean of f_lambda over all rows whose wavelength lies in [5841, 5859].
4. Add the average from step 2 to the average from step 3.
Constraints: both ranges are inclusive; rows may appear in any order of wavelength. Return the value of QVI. 4.33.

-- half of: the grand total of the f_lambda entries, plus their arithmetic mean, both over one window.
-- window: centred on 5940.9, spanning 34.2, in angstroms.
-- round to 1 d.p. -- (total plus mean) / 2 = 29.7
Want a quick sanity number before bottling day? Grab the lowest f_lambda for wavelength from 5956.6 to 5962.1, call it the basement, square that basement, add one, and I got 5.96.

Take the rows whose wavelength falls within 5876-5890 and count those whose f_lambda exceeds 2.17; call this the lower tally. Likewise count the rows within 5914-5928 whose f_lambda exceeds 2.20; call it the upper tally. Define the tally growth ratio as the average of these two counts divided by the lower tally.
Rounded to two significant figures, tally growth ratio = 2.5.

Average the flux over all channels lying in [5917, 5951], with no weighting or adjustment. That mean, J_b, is 2.27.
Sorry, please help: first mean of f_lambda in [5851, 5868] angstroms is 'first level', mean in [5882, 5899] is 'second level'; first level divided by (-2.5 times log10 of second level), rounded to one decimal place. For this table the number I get -3.0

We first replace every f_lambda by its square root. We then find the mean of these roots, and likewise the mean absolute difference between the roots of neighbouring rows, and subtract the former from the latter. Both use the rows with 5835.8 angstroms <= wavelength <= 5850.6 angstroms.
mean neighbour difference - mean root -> -1.52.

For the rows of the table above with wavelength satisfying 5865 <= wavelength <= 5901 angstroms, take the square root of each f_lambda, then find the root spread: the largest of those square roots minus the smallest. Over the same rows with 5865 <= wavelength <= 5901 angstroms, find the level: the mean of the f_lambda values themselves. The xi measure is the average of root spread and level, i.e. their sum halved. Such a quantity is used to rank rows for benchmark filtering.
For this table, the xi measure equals 1.17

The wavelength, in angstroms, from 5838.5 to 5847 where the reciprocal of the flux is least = 5843.20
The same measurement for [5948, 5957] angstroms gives 5949.09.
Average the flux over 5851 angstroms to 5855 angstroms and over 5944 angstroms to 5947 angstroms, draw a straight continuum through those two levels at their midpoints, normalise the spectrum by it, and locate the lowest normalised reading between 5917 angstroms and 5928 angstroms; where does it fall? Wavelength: 5917.67 angstroms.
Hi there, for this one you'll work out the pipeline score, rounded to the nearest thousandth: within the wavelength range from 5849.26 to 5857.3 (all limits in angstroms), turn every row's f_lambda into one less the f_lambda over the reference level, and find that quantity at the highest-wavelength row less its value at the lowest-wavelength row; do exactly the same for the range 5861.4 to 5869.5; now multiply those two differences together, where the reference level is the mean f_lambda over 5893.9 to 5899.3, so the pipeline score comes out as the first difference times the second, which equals -0.025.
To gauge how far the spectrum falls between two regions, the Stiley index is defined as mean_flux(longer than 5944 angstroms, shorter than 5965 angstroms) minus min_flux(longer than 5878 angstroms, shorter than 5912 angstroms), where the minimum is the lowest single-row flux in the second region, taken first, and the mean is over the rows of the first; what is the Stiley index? 0.34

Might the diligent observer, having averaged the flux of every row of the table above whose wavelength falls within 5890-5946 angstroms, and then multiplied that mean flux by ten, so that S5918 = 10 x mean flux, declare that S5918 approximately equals 21.9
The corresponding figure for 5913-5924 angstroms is 21.6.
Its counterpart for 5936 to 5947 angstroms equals 23.0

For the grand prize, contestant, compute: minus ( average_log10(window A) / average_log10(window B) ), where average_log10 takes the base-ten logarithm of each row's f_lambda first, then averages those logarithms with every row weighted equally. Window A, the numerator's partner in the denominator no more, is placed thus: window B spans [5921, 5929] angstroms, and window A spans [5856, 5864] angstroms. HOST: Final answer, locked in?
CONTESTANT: -0.92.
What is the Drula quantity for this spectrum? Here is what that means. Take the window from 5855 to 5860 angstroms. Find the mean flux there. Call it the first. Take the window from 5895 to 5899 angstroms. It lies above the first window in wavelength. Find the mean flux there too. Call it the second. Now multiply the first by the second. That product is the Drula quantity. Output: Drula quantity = 4.1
